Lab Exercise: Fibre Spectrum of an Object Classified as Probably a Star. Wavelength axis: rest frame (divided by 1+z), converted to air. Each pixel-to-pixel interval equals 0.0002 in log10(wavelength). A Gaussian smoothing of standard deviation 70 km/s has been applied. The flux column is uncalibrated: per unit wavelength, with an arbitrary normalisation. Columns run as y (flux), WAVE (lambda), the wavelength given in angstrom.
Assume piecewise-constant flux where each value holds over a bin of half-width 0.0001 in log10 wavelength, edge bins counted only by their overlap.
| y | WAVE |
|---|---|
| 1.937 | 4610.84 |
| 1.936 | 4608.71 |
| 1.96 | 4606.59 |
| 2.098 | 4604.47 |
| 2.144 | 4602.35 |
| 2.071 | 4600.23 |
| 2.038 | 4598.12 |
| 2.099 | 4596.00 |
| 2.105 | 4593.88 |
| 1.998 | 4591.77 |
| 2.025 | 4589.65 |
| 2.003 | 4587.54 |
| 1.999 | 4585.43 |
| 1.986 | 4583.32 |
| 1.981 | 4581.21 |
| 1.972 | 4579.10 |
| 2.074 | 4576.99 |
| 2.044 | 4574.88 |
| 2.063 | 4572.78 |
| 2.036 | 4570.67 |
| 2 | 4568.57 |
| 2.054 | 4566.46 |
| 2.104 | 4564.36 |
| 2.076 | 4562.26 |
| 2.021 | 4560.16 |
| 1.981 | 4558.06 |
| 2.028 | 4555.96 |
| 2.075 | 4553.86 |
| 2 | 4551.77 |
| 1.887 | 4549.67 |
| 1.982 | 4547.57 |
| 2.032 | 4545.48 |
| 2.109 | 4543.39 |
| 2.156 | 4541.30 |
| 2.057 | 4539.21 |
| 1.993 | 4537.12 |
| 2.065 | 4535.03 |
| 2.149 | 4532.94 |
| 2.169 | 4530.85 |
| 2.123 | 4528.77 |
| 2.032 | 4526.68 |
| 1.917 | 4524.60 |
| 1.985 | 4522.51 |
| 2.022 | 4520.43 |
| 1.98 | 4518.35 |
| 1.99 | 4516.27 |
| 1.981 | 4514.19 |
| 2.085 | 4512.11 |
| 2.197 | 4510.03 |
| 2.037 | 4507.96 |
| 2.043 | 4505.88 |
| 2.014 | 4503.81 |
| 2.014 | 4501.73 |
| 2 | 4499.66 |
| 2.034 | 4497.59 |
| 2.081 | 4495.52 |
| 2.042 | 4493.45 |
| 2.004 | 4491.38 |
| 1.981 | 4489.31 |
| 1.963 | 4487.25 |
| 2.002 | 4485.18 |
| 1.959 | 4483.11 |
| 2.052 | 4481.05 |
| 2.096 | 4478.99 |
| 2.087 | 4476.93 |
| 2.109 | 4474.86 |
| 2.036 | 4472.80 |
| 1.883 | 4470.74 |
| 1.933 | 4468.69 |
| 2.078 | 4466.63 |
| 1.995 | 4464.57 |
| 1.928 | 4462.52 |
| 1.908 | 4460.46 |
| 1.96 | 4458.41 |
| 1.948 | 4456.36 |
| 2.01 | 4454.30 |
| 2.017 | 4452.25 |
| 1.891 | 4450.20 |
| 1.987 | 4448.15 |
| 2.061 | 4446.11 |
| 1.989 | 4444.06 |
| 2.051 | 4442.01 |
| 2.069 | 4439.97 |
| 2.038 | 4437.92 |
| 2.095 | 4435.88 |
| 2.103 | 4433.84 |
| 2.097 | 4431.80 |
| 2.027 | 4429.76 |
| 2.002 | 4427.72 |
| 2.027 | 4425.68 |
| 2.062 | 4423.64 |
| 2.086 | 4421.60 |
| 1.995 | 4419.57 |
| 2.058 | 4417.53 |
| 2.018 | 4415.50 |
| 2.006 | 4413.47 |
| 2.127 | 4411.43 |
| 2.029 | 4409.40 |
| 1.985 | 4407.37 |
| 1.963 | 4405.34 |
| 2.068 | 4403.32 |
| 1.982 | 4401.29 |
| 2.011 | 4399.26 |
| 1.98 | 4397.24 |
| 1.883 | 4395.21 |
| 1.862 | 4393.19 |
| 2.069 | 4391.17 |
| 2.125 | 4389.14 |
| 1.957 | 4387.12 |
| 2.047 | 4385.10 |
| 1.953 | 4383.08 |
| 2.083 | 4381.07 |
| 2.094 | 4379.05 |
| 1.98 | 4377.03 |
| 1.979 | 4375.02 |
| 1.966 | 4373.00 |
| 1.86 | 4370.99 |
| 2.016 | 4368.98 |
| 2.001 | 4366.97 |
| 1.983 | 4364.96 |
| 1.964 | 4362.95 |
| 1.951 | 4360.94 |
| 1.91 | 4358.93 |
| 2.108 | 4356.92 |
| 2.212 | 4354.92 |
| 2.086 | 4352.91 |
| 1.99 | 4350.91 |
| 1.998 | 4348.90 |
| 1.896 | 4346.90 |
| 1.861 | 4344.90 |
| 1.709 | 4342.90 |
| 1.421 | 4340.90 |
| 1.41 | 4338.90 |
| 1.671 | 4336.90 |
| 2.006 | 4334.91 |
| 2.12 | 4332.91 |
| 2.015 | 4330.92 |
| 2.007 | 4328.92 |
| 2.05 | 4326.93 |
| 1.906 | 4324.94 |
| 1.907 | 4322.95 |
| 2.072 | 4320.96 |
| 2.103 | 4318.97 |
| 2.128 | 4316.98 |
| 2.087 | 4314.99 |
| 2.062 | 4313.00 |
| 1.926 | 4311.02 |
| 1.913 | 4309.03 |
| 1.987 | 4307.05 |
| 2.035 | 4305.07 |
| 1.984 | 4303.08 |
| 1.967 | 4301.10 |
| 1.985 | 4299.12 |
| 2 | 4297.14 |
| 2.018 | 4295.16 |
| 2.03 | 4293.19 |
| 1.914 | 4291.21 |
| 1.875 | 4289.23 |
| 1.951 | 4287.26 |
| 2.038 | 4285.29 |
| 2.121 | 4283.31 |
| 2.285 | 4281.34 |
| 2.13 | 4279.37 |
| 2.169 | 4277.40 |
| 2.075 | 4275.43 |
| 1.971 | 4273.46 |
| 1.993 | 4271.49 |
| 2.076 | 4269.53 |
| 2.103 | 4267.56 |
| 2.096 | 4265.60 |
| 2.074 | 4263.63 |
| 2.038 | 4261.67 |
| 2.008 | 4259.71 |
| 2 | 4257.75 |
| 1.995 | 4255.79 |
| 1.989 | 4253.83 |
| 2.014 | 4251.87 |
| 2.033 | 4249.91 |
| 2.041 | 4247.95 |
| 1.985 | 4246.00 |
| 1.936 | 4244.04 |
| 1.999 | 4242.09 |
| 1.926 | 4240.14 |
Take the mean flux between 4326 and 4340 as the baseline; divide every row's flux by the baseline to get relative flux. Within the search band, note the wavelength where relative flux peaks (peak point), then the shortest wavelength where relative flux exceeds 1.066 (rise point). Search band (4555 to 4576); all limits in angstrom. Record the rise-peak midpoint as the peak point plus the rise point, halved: 4560.2 angstrom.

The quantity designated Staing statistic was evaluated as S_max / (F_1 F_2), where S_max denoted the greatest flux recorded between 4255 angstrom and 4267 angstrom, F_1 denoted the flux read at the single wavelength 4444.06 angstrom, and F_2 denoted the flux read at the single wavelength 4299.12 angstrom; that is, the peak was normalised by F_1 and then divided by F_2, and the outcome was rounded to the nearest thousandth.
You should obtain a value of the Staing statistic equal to 0.531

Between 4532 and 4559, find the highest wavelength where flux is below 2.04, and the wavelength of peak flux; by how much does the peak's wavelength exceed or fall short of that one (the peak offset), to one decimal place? -16.8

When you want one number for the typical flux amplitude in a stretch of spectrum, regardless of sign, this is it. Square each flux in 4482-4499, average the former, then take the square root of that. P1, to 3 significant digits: 2.01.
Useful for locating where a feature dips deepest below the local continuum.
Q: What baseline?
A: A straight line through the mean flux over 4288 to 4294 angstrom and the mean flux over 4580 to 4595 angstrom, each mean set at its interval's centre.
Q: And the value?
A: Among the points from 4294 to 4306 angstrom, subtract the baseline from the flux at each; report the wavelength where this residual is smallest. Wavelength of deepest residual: 4301.10 angstrom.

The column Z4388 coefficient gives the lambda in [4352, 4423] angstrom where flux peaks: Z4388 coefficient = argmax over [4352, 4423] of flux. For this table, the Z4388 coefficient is 4354.92 angstrom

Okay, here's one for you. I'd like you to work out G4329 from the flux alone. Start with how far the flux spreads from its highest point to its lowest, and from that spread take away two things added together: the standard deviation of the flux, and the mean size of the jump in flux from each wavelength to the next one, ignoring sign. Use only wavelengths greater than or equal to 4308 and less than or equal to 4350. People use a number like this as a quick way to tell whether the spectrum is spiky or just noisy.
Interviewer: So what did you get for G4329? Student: 0.41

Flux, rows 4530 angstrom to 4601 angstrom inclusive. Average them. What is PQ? 2.04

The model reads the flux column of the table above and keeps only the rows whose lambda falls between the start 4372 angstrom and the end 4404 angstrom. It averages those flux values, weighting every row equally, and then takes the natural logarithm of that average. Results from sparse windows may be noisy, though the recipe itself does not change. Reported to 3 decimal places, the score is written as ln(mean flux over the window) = 0.694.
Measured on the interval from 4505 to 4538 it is 0.717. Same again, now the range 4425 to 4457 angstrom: 0.706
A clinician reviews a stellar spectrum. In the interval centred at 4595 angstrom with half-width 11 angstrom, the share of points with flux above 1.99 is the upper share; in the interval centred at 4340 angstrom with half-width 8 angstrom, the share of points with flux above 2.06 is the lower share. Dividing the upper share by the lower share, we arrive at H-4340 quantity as 8.0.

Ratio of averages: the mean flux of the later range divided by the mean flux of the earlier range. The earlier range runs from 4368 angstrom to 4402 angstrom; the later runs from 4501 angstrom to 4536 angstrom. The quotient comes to 1.028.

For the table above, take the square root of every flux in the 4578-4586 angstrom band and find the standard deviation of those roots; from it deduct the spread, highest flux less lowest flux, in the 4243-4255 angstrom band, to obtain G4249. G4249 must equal -0.10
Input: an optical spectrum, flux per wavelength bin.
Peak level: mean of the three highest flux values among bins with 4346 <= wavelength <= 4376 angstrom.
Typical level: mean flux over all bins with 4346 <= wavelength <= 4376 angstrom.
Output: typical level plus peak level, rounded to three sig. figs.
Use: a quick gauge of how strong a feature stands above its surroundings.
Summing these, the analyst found 4.13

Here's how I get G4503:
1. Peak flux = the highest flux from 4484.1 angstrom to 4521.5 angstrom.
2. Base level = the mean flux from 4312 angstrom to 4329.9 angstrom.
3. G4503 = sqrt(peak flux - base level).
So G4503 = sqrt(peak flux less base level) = 0.40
